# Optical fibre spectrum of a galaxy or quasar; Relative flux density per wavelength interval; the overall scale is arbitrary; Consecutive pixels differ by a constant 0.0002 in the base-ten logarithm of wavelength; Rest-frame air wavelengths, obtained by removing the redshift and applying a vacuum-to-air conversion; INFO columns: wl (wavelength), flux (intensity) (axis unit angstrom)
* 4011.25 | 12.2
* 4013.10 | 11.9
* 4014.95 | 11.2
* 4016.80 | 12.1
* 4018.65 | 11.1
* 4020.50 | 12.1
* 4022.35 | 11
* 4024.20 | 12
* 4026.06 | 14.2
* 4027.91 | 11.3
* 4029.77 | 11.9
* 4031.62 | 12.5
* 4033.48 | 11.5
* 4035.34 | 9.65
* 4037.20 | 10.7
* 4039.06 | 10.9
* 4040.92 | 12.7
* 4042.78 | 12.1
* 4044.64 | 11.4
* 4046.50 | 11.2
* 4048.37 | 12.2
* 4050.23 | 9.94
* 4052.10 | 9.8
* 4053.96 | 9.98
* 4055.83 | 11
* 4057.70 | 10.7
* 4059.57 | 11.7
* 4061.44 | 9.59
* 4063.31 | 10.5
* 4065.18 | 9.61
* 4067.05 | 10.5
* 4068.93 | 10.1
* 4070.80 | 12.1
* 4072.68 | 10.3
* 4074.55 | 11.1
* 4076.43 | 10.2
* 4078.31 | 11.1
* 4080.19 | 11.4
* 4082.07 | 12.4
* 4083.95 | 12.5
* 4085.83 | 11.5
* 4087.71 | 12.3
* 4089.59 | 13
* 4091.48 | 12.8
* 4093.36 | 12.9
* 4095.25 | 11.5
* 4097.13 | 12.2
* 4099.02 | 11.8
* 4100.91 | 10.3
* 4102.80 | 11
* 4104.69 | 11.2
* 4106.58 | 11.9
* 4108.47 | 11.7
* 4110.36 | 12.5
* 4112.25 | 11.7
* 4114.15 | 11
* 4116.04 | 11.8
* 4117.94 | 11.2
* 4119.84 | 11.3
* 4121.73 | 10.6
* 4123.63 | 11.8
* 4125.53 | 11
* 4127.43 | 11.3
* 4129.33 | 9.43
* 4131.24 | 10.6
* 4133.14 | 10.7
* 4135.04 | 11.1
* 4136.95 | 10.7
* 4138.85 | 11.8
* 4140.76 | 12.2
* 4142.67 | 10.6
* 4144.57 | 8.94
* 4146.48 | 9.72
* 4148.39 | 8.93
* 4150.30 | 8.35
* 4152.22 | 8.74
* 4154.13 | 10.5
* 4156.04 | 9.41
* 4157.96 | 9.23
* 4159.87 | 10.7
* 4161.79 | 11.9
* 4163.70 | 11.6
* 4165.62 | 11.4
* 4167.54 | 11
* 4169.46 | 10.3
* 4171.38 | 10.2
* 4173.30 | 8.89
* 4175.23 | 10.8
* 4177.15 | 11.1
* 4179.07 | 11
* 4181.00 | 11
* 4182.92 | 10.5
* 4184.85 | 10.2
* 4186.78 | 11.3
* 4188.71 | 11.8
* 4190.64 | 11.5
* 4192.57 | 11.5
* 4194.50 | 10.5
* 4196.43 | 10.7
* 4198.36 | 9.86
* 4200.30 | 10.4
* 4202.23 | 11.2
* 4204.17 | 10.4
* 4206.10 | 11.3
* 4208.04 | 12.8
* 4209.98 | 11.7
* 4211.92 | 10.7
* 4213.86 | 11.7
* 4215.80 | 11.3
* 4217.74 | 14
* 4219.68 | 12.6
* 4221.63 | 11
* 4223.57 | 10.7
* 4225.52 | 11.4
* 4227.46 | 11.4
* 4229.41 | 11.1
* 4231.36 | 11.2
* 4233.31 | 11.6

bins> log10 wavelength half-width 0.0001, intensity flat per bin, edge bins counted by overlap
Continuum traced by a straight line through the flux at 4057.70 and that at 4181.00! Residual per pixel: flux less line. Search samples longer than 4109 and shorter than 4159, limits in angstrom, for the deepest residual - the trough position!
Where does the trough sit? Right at 4150.30 angstrom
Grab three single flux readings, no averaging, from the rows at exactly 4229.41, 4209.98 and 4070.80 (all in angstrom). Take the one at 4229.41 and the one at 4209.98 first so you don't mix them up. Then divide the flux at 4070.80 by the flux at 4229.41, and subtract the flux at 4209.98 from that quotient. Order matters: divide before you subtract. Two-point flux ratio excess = -10.6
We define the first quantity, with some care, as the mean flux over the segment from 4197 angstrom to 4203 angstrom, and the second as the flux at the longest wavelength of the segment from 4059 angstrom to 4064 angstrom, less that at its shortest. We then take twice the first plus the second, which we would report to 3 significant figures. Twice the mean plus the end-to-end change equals 19.8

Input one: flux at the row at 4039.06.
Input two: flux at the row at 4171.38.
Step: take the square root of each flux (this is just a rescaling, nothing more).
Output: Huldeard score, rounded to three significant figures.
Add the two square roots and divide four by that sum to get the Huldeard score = 0.616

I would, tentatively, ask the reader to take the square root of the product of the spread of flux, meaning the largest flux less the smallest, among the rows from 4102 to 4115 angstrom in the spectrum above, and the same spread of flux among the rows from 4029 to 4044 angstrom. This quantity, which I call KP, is 2.1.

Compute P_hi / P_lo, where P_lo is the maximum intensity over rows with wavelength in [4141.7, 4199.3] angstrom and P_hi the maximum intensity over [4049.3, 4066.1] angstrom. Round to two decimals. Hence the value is 0.98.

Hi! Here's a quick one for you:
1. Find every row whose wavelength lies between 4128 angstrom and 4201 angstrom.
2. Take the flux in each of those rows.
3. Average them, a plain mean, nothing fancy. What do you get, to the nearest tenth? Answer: 10.5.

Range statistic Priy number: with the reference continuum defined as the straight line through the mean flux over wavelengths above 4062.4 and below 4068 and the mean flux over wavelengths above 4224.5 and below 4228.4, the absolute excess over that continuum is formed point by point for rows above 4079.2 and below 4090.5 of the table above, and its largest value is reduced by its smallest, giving 1.5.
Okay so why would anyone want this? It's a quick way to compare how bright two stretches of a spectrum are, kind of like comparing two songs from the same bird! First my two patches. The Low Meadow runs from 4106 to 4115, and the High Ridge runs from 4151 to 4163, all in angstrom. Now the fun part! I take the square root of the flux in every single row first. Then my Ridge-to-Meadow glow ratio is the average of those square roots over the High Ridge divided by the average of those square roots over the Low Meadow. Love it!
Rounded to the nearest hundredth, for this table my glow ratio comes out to 0.92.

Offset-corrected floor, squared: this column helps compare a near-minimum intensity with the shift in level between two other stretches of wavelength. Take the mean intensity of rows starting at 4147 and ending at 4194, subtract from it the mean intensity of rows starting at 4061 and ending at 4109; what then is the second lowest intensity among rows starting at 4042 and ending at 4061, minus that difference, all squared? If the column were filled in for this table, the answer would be 117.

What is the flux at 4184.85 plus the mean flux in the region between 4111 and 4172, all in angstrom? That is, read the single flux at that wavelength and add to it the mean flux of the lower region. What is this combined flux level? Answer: 20.8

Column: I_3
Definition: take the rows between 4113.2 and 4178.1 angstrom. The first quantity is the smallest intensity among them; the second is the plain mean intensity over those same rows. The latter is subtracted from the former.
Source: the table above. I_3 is -2.20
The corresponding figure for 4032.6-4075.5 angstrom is -1.25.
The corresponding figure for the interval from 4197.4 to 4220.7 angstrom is -1.64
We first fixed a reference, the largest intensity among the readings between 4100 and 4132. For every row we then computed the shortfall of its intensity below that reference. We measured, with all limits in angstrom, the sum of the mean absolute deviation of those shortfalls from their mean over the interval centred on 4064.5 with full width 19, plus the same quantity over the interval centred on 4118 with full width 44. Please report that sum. 1.14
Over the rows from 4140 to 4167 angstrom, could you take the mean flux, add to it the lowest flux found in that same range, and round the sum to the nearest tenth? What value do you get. 18.5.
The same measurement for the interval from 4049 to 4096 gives 20.7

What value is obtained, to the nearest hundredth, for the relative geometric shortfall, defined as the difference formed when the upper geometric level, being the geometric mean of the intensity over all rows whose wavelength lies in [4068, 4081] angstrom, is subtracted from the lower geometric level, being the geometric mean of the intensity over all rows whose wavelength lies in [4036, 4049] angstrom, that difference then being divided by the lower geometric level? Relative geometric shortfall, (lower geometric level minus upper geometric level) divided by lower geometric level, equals 0.06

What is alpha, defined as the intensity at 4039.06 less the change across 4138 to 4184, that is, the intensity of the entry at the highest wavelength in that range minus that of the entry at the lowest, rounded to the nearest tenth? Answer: 12.2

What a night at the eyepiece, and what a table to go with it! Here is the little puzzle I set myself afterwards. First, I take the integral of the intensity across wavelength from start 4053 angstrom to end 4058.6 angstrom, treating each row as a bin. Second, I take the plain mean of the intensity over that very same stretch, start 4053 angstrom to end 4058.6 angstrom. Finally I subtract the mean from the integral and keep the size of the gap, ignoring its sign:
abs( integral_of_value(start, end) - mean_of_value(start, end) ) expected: 49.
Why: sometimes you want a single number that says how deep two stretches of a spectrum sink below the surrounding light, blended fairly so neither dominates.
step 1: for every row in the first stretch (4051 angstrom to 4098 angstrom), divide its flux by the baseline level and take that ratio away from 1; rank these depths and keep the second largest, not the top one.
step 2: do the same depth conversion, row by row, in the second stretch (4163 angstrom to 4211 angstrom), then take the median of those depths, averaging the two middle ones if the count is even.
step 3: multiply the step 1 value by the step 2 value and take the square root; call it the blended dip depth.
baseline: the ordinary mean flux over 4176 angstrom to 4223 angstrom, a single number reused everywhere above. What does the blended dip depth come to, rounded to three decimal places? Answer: 0.057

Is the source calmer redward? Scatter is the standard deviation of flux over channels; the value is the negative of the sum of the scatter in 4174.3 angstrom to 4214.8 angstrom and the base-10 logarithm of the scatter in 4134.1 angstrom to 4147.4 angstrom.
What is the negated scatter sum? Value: -0.7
